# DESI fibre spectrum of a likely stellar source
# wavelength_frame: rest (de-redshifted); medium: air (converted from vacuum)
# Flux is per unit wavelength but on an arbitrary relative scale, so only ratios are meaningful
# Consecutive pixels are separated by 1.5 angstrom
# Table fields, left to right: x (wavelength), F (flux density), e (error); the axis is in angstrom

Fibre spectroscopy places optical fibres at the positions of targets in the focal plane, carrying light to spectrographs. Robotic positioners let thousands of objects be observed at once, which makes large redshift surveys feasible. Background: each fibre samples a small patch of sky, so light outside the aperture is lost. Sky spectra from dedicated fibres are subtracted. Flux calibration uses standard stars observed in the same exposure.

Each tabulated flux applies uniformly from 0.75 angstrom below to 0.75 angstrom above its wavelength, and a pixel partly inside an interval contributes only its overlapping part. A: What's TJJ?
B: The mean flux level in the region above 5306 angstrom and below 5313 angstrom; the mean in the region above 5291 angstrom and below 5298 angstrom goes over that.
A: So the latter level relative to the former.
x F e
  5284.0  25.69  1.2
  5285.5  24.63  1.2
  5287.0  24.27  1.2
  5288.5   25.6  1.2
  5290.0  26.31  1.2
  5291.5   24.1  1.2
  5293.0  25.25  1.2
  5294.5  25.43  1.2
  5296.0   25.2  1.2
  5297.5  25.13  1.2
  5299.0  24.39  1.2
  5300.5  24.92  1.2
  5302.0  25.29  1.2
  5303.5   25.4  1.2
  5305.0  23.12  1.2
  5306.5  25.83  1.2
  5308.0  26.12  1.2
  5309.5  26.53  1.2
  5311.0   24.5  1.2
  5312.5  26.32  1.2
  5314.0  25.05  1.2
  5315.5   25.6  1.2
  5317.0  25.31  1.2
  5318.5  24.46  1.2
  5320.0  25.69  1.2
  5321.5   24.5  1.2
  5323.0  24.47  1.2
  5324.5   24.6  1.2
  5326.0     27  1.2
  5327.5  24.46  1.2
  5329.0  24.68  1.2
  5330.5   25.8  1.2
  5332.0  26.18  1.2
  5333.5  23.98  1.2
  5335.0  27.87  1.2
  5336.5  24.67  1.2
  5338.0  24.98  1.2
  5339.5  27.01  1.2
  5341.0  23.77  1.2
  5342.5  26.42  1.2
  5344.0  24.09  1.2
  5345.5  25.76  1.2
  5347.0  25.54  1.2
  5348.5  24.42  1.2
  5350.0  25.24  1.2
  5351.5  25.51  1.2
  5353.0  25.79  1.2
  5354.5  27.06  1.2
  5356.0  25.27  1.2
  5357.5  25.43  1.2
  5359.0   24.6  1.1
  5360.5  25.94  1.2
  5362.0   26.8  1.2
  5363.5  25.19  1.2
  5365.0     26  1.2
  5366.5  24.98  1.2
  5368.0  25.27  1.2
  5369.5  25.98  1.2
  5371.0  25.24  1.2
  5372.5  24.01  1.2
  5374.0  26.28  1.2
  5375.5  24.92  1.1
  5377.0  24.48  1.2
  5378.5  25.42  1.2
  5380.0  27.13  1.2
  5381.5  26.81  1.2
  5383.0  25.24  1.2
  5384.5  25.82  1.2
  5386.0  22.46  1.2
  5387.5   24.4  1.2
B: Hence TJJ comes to 0.97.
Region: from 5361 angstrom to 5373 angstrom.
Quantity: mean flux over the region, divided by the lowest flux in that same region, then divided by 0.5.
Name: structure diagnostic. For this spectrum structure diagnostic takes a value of 2.12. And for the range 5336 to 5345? 2.12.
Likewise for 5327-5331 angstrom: 2.04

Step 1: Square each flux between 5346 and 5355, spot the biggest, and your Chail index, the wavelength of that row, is 5354.5 angstrom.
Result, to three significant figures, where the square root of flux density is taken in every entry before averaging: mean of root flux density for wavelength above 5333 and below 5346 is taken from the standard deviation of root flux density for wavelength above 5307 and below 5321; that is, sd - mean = -4.97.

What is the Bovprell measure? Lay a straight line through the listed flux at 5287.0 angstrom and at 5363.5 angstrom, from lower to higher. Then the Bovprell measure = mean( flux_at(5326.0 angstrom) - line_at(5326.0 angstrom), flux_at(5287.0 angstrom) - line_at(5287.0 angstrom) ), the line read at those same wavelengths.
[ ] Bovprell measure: 1.1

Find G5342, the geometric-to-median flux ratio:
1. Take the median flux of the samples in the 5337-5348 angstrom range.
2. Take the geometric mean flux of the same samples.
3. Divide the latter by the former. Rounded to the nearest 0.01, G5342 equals 0.99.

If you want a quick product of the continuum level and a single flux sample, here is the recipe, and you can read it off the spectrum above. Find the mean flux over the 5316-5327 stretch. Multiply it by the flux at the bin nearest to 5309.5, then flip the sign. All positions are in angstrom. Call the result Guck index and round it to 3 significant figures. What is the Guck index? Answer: -667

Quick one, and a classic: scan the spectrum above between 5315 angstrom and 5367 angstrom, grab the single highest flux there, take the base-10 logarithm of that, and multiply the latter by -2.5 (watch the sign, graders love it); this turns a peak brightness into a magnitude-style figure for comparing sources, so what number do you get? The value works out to -3.613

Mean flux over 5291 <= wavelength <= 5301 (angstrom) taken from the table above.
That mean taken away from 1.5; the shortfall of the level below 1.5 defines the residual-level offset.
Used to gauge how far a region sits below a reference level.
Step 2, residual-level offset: -23.4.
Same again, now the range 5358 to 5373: -23.9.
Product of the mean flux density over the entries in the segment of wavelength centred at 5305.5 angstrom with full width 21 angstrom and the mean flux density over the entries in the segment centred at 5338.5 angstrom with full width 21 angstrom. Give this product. 640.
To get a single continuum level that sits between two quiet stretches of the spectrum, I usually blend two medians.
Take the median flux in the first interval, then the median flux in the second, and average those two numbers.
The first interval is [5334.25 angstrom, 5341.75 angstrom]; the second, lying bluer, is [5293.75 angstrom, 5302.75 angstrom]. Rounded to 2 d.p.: 25.07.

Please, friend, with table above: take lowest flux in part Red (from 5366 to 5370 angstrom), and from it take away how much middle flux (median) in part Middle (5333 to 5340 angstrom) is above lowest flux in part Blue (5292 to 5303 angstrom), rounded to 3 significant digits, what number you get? 24.4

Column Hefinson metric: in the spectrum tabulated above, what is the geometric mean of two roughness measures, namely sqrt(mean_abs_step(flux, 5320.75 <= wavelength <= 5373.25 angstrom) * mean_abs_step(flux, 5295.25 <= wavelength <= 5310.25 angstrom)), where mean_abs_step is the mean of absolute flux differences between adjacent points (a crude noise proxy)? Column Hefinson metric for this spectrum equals 1.04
